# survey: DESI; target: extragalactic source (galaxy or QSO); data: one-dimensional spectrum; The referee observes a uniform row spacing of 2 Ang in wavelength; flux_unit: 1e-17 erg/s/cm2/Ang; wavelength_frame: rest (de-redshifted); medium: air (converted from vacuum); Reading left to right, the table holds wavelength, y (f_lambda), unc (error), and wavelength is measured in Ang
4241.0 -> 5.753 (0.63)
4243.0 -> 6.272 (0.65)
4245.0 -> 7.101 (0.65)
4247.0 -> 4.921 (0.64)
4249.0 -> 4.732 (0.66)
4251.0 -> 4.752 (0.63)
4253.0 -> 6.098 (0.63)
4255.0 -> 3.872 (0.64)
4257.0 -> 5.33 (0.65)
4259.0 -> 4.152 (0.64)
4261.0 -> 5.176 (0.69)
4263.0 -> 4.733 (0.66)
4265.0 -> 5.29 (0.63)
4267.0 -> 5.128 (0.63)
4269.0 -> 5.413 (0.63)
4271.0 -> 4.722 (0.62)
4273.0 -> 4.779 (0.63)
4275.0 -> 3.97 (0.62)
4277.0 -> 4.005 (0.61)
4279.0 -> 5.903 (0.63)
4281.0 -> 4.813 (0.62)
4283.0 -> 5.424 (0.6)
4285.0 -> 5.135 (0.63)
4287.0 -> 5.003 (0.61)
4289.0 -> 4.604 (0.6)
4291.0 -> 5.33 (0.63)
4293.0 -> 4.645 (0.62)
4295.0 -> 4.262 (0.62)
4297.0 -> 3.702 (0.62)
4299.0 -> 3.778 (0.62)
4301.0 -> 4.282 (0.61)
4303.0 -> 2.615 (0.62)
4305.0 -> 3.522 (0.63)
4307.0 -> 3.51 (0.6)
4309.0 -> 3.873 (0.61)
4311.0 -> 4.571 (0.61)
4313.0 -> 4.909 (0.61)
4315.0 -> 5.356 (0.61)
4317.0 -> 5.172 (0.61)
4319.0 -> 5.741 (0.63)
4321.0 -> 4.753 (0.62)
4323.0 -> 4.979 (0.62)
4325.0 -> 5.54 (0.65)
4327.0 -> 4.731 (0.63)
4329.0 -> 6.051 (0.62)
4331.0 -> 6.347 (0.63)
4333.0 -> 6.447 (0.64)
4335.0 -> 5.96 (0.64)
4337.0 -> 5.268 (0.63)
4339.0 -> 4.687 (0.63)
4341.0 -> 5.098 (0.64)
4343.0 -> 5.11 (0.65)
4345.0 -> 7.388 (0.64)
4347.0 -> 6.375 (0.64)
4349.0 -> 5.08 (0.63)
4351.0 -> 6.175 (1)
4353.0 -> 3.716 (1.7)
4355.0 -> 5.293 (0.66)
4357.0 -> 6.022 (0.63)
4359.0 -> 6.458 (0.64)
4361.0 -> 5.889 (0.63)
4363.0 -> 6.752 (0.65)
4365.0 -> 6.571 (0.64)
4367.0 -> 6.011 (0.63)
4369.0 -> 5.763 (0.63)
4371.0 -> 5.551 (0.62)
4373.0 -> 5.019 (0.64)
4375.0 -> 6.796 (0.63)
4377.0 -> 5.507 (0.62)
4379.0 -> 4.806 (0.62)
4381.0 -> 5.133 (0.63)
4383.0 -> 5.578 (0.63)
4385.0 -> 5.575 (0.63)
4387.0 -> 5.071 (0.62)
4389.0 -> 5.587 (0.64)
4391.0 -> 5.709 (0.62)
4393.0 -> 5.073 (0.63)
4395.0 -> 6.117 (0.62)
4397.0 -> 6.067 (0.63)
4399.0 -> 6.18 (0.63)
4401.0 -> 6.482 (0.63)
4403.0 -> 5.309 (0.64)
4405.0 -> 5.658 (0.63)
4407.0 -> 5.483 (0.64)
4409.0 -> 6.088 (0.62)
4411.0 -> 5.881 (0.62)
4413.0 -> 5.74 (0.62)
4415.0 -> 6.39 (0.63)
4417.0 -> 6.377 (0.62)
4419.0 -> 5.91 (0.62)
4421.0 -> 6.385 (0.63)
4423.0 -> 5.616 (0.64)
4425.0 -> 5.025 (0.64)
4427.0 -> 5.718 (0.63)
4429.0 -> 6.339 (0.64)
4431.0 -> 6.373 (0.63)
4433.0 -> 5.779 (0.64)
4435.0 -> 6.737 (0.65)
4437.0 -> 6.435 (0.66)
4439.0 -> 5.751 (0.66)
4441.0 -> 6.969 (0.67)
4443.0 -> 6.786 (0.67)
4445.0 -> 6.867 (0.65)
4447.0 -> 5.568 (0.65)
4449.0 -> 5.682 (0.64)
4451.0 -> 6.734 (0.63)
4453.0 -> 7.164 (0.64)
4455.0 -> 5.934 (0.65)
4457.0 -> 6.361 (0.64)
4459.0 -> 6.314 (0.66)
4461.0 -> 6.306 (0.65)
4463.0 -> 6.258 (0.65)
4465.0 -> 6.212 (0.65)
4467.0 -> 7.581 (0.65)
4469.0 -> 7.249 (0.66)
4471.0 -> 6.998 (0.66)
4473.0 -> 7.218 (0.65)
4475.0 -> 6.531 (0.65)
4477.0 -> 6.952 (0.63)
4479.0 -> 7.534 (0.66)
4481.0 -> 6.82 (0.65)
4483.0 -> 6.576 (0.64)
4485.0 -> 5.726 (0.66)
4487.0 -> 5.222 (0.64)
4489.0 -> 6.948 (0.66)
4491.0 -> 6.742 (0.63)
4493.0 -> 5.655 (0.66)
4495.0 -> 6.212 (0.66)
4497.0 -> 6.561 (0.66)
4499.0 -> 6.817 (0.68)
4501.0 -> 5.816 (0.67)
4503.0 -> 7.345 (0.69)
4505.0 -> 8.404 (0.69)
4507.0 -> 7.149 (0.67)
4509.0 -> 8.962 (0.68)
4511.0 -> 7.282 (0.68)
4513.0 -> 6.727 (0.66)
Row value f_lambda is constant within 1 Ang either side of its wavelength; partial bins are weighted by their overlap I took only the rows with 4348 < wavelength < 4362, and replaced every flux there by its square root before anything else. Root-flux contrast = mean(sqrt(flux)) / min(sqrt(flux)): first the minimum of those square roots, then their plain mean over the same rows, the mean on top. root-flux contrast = 1.21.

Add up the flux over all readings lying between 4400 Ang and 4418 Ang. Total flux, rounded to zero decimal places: 53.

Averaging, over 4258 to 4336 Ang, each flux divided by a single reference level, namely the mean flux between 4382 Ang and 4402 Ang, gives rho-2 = 0.84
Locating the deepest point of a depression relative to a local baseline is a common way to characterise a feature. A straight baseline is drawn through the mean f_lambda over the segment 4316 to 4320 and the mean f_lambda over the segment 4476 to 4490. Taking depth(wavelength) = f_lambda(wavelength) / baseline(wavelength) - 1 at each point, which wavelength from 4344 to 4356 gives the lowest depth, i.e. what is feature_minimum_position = 4353.0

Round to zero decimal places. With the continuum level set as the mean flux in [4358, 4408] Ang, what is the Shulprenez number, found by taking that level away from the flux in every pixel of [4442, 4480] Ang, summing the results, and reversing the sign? -17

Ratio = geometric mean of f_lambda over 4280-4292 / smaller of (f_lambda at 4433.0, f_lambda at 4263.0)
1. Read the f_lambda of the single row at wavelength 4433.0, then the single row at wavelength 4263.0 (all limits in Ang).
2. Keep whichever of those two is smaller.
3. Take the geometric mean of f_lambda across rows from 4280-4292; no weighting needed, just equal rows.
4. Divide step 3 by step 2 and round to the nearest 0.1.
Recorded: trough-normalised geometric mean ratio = 1.1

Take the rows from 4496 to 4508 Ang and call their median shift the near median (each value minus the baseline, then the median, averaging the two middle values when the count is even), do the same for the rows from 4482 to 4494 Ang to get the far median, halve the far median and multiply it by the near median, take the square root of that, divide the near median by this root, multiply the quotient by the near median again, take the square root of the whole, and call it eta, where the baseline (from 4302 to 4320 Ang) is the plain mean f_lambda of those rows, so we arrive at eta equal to 2.12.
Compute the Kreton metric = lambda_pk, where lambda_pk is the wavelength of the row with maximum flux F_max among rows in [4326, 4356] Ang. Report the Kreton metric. 4345.0 Ang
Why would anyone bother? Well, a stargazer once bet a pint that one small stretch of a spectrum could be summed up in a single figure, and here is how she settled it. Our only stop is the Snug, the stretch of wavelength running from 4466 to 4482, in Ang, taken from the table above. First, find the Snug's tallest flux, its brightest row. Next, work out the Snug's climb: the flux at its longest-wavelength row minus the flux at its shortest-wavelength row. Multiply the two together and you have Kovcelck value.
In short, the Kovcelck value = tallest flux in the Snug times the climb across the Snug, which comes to -6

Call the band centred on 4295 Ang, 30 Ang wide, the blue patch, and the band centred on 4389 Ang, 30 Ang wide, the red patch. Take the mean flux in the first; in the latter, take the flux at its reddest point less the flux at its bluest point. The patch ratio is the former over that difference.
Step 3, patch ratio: -3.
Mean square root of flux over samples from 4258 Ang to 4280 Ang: 2.20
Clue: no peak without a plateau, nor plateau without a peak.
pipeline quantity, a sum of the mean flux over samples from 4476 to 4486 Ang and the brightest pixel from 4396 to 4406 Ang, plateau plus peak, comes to 13.2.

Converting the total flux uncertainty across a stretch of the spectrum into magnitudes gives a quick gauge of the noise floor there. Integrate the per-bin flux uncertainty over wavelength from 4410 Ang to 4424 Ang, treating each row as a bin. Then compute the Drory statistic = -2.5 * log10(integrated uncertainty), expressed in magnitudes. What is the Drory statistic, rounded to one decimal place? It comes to -2.4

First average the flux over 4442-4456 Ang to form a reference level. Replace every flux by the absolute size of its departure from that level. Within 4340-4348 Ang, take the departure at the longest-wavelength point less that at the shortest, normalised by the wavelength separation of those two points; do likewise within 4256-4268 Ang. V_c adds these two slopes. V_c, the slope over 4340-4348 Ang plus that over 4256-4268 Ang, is -0.19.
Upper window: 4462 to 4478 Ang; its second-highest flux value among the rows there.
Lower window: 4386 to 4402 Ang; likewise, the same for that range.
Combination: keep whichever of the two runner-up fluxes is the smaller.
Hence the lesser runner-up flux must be 6.2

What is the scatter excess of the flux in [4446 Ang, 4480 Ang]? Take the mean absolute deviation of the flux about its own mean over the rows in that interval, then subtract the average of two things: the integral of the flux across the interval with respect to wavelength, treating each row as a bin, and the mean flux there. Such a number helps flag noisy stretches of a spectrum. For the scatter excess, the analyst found -115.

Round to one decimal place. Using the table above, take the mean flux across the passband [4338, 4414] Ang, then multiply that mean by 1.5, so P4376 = 8.6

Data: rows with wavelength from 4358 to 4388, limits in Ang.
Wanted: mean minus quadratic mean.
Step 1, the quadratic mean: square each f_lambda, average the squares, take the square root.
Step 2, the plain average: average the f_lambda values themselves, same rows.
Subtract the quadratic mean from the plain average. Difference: -0.033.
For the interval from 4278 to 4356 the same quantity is -0.089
